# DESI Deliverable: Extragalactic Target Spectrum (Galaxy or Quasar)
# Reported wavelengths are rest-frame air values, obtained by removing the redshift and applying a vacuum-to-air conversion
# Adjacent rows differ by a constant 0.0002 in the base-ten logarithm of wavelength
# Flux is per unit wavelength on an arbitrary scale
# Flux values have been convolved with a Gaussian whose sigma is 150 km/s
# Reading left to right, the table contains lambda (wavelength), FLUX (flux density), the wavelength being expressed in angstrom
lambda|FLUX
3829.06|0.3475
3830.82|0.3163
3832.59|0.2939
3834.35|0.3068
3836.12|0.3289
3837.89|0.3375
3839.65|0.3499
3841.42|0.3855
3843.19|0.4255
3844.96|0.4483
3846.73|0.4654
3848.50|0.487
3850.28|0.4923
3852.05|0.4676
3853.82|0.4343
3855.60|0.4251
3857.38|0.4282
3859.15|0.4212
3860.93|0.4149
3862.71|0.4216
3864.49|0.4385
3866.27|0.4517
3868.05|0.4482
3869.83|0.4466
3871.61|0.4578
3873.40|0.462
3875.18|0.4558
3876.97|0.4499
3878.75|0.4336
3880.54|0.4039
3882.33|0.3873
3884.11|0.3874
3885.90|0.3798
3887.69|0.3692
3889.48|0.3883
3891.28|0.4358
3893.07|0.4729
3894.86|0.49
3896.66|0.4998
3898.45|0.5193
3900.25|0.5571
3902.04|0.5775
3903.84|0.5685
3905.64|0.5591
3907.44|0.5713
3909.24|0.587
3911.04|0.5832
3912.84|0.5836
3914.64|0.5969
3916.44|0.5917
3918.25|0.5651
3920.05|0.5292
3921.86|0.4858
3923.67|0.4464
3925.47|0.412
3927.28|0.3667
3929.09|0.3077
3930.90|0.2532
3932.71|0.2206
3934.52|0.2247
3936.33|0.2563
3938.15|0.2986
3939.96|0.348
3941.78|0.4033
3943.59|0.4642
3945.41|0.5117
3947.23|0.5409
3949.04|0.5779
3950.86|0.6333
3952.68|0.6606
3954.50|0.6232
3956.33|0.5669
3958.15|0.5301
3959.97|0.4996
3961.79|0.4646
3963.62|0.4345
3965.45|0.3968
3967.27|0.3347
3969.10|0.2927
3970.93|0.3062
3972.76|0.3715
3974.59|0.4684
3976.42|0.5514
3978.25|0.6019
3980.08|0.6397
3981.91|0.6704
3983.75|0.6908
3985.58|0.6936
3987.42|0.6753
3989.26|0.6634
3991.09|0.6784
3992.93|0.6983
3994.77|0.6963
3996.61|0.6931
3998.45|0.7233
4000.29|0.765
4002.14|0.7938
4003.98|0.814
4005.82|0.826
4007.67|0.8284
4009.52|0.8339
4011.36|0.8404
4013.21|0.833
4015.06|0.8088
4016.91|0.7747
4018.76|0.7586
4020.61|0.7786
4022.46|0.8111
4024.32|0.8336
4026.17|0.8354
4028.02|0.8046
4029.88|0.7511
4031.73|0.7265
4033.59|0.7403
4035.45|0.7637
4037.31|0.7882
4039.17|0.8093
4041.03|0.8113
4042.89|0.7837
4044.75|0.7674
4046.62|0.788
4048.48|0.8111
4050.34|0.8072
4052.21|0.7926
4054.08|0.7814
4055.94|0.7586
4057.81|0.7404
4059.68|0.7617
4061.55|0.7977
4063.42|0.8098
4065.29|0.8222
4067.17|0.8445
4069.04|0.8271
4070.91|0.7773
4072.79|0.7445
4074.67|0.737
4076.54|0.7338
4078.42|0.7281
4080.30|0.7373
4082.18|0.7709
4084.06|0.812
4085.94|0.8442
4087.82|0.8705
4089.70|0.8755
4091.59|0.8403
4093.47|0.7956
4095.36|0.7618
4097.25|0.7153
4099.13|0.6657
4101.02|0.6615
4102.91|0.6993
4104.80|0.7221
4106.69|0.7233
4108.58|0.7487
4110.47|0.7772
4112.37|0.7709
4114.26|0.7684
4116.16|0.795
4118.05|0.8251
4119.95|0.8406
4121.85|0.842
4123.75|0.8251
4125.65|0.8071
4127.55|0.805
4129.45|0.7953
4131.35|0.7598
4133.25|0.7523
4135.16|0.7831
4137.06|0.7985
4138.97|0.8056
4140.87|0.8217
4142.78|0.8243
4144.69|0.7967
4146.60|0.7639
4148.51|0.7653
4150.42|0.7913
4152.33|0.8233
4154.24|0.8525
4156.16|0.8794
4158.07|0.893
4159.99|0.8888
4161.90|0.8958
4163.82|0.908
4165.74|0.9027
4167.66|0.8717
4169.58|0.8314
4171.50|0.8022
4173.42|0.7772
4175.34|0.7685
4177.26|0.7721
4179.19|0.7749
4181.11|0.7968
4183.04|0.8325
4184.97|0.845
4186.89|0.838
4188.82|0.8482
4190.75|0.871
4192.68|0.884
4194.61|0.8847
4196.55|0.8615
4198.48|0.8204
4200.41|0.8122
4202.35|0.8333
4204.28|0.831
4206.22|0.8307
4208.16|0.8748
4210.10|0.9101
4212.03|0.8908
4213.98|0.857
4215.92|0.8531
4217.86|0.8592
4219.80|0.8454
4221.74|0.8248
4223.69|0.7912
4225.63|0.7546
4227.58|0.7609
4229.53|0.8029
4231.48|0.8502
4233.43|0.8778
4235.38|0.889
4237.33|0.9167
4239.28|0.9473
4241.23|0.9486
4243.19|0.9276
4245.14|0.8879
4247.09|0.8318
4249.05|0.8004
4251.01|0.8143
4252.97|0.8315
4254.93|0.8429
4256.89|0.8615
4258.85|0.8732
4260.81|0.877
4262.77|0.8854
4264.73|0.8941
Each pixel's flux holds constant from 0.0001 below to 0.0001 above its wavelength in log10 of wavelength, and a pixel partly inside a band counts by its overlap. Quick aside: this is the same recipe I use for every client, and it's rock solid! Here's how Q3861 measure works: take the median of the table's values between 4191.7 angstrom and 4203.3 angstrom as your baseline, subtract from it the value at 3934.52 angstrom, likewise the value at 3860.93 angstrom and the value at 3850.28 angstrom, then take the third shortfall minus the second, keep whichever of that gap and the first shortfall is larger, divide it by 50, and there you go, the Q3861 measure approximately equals 0.012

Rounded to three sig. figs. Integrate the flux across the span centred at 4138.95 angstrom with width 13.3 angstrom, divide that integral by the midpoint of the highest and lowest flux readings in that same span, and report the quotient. 13.5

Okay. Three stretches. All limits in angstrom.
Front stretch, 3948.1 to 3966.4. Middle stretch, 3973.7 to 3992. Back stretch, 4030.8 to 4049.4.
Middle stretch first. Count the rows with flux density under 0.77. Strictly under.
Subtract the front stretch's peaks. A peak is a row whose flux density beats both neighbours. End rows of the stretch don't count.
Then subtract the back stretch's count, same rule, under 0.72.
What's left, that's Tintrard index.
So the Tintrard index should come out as 9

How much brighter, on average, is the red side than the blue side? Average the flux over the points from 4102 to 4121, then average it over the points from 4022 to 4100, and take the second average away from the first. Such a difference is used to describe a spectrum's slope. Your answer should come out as -0.018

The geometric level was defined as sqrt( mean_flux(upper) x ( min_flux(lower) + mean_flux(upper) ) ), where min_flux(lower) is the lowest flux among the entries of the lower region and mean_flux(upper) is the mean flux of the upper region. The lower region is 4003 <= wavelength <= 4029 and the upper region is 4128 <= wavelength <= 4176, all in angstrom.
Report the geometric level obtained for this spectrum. 1.14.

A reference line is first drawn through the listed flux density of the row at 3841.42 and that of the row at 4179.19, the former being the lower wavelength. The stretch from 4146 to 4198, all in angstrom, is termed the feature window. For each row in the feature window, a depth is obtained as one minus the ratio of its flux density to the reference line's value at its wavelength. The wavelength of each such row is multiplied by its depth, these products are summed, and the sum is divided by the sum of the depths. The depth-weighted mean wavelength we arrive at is 4169.1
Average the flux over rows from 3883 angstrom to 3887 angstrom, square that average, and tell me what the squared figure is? 0.15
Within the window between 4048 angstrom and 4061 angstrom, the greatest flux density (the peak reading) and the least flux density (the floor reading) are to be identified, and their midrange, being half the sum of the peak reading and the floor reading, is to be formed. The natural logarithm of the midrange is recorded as -0.25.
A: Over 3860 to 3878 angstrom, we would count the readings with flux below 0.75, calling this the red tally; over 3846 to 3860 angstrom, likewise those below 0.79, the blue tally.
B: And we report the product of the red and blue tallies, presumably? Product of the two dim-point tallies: 80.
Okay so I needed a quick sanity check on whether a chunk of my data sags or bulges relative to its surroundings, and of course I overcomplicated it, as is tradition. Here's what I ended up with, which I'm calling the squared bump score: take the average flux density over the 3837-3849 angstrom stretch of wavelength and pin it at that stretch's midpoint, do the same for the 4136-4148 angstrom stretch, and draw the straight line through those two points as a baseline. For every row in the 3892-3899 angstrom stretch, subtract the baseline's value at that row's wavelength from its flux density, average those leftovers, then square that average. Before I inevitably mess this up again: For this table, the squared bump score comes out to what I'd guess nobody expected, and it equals 0.000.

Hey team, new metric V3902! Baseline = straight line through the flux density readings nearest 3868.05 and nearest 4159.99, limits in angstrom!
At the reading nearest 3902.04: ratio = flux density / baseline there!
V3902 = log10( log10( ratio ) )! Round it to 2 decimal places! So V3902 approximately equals -1.20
